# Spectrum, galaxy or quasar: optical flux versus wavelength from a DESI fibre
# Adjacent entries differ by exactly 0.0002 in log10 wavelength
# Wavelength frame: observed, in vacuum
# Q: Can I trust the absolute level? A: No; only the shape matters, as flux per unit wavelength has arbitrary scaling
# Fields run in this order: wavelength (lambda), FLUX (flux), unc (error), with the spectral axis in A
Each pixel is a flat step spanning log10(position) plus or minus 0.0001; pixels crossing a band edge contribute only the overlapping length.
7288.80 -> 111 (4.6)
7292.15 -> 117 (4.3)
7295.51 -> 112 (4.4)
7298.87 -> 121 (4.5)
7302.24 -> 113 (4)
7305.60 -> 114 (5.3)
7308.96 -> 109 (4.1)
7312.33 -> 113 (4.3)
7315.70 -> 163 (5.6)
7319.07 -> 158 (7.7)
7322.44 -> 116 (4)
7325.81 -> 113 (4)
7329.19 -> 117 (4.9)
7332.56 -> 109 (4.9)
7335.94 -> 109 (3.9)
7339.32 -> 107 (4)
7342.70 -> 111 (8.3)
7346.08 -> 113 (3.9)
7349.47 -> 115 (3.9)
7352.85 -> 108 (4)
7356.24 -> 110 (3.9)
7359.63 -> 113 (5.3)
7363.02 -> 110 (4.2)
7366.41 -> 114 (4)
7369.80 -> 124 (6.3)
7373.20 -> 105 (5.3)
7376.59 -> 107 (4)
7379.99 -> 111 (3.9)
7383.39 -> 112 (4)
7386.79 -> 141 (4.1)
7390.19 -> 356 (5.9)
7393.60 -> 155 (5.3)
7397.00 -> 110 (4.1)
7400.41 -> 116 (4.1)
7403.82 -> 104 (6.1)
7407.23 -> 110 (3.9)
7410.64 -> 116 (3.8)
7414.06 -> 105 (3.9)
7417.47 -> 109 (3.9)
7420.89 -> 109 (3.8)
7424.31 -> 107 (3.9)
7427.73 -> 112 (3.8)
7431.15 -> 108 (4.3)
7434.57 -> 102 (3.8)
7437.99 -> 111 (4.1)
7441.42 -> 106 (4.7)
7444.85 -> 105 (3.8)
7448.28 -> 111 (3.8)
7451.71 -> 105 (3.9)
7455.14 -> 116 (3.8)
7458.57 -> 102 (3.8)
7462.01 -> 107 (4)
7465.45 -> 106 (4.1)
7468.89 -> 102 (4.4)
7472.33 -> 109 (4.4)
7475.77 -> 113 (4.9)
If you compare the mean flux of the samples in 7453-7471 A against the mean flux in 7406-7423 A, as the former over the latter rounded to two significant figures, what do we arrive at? 0.97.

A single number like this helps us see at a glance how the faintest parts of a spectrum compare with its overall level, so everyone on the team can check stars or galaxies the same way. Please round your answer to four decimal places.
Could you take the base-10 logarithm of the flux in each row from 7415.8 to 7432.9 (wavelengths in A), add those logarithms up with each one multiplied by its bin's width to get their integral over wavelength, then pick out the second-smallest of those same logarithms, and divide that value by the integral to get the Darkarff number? 0.0584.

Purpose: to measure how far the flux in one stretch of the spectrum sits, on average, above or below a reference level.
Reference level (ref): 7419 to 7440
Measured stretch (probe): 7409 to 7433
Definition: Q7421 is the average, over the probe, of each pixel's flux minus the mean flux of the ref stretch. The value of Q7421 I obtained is 1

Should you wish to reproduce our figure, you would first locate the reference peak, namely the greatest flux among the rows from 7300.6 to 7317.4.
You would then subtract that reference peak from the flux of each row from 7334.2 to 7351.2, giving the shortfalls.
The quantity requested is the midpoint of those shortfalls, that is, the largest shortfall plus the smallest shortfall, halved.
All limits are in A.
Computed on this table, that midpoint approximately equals -52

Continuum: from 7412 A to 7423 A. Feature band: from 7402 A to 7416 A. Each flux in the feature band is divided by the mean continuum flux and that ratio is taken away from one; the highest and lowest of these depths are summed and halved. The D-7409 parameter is -0.02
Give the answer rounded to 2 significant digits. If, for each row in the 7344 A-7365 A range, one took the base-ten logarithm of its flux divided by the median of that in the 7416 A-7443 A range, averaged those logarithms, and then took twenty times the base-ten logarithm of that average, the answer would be -39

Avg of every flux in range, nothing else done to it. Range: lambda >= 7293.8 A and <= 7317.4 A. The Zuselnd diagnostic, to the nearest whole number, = 121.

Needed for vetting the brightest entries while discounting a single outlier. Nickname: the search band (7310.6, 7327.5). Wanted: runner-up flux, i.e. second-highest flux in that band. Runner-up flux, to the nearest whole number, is 158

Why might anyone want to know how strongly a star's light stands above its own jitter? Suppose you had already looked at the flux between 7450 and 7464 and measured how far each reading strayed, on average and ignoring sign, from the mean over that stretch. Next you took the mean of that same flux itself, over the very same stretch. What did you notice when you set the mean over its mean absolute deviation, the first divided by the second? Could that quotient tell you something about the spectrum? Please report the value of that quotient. 25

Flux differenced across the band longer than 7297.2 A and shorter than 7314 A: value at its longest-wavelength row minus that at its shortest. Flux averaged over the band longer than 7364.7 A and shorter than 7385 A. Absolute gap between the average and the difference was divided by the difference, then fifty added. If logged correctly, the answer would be 35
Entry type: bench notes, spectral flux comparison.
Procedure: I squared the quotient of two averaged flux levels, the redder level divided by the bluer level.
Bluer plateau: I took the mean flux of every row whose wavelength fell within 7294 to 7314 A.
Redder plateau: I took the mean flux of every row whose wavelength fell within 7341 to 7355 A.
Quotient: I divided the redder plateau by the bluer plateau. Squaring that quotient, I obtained 0.97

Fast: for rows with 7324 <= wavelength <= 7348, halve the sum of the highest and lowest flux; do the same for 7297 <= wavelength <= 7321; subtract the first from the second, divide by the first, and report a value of 0.21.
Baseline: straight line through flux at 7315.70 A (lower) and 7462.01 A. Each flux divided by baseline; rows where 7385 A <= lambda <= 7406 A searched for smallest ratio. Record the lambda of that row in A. 7403.82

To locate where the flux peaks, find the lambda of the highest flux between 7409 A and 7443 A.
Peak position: 7410.64 A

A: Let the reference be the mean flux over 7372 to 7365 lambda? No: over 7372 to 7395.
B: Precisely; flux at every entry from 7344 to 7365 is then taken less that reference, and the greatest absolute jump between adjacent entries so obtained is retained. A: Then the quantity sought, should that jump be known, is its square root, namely 2.6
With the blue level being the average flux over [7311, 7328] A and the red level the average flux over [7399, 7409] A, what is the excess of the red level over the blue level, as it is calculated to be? -23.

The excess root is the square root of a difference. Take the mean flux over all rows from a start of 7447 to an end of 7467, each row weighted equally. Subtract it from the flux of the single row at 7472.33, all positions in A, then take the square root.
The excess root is 1.1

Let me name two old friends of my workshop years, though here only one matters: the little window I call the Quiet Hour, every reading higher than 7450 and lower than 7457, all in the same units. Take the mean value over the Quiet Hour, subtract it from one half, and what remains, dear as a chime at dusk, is -110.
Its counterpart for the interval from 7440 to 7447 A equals -105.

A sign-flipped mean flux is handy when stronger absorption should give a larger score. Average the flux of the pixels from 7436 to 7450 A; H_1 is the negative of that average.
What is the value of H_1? -108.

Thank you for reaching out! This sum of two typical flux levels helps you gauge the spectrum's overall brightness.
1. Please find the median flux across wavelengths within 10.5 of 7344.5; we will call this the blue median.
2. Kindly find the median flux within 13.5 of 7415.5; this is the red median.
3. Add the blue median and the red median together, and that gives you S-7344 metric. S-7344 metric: 219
